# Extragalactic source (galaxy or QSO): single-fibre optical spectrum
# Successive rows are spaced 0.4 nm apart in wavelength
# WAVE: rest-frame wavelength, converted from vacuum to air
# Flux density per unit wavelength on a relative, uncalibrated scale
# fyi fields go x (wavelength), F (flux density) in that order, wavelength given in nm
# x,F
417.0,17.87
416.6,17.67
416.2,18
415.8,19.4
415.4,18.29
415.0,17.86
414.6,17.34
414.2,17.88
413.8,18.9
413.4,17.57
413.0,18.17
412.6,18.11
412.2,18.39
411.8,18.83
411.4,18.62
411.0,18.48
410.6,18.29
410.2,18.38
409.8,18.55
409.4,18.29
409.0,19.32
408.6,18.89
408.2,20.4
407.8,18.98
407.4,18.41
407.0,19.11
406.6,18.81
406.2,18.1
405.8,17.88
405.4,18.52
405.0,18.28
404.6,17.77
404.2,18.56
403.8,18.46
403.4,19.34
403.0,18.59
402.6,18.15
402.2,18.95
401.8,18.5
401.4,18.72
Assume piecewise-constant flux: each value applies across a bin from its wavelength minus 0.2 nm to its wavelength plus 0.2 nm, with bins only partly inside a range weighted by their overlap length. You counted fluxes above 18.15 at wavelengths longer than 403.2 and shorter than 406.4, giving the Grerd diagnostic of 5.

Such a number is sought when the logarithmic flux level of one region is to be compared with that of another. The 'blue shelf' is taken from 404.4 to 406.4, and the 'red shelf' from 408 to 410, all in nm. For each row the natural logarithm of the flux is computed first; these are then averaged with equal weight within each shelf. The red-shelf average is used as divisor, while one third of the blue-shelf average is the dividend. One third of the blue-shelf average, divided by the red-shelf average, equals 0.327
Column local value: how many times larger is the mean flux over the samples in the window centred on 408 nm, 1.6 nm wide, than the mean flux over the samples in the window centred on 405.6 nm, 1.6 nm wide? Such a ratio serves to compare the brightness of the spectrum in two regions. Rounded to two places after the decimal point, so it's 1.05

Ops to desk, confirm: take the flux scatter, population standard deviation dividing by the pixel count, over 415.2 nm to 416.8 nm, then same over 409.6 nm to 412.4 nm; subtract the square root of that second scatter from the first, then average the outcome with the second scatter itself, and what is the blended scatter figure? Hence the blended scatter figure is 0.20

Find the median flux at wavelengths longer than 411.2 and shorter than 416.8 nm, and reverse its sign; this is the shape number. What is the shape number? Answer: -18.1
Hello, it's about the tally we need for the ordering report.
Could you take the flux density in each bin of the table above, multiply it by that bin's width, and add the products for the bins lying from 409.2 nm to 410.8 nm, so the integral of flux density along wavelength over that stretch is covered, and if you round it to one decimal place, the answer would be 29.4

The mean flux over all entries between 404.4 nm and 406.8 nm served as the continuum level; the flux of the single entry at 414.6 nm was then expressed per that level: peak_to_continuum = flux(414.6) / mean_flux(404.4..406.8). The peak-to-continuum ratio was 0.95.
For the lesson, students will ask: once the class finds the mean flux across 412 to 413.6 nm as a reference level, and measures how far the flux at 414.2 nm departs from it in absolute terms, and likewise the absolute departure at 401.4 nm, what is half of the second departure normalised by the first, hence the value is 1.8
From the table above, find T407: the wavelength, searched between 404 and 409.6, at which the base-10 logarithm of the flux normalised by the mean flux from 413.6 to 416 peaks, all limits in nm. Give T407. 408.2 nm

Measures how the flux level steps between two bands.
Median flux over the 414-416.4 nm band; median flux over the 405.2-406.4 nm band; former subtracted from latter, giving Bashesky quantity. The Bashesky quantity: 0.2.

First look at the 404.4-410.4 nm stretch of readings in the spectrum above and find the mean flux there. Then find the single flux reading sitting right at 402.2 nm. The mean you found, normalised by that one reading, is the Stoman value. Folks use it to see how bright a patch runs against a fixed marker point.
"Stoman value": 0.98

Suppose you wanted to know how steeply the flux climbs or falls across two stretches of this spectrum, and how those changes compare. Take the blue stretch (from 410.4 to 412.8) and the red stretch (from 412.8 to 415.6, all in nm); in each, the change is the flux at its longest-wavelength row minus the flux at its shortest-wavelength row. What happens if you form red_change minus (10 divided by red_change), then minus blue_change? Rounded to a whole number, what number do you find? -83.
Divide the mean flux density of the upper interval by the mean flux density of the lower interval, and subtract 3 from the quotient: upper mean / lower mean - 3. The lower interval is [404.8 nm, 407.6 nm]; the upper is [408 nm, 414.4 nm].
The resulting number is -1.99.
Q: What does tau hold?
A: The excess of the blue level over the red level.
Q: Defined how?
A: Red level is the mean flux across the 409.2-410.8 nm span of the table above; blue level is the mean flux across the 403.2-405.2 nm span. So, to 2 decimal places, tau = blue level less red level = 0.10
